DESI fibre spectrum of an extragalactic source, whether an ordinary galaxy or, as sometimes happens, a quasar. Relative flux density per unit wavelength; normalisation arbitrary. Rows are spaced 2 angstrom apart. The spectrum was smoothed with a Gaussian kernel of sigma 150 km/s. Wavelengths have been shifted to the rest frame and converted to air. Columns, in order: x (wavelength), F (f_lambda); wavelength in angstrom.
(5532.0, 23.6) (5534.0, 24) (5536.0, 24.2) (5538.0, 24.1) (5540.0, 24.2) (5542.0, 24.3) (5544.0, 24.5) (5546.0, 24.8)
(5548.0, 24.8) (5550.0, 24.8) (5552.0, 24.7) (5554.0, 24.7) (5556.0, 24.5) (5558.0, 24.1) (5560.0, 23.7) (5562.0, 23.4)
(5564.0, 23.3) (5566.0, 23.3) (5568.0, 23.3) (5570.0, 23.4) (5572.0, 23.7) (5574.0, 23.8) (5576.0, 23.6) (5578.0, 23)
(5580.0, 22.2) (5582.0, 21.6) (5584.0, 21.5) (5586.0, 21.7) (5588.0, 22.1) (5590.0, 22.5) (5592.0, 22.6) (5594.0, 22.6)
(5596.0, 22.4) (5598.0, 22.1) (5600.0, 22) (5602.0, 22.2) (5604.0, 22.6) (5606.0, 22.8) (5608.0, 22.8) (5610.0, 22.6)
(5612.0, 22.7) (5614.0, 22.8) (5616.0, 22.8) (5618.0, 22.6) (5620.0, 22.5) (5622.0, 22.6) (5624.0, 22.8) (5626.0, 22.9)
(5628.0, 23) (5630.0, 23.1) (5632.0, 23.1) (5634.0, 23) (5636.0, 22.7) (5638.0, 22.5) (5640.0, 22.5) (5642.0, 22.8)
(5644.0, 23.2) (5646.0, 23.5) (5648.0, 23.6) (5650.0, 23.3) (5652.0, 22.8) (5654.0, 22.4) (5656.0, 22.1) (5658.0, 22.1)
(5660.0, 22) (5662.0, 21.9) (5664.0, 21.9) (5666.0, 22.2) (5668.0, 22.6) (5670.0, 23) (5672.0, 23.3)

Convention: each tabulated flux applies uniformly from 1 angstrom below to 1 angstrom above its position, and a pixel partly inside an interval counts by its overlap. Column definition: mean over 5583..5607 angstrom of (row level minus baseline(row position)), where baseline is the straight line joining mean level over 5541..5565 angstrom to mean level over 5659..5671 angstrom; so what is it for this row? -1.3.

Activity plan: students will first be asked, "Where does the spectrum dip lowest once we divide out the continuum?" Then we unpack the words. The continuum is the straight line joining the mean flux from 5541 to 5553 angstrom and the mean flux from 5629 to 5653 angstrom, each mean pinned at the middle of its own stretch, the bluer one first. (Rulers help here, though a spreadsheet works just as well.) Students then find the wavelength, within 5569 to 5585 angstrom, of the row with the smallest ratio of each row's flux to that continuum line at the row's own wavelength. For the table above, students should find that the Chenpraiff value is 5584.0 angstrom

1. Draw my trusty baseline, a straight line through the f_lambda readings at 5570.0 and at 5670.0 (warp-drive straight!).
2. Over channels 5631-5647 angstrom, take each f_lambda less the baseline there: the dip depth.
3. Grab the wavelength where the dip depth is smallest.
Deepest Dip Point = 5638.0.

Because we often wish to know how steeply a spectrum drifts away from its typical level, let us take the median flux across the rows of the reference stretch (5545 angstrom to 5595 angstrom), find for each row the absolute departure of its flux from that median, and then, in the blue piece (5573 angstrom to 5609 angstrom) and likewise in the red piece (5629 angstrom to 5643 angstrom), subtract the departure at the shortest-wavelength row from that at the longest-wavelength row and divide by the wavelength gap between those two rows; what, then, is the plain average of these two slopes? 0.015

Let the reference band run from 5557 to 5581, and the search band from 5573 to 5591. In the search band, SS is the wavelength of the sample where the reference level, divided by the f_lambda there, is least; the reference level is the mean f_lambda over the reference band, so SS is 5574.0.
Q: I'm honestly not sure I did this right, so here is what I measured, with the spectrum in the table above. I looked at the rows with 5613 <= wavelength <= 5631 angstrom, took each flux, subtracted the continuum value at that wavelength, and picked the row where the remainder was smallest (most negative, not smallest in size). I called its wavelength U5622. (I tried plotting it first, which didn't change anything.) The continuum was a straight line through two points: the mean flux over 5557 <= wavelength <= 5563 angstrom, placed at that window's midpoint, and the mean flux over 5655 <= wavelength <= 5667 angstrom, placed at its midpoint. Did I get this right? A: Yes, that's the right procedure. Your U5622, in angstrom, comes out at 5620.0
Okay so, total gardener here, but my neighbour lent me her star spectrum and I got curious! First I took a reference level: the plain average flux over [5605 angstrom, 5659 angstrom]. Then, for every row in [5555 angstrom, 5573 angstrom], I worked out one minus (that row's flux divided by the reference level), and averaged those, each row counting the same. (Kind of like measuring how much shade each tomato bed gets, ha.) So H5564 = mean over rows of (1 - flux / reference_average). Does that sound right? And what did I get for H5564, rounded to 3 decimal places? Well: -0.037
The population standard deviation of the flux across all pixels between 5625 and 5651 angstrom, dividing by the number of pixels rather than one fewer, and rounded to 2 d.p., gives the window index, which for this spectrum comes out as 0.33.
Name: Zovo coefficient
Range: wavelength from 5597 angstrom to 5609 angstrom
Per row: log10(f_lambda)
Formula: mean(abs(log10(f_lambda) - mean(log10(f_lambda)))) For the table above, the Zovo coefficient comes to 0.0061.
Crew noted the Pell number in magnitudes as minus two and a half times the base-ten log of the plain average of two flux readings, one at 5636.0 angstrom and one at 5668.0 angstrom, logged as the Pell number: -3.39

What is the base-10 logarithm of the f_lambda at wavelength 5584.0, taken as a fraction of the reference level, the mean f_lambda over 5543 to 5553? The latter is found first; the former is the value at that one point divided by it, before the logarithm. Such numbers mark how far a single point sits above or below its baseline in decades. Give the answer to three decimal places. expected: -0.061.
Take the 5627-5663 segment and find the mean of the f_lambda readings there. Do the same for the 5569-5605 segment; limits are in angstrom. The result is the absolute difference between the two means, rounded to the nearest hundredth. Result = 0.22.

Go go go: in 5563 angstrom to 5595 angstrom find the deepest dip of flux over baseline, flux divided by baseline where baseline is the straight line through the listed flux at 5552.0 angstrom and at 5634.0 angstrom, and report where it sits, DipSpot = 5584.0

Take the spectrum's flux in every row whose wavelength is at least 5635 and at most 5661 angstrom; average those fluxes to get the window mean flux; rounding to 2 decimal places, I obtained 22.73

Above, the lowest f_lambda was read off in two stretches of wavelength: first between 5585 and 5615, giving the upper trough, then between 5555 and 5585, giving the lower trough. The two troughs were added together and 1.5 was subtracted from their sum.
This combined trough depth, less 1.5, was 41.7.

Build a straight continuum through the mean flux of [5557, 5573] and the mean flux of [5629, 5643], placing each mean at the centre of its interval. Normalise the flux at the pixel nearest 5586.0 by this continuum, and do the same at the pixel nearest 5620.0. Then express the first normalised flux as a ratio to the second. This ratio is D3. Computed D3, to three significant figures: 0.950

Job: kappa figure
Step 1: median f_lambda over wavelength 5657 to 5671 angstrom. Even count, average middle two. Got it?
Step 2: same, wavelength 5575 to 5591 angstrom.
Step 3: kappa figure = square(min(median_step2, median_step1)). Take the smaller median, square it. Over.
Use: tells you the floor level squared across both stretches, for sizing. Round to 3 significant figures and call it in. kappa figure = 488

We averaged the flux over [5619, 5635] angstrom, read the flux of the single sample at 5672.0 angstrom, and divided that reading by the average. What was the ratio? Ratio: 1.02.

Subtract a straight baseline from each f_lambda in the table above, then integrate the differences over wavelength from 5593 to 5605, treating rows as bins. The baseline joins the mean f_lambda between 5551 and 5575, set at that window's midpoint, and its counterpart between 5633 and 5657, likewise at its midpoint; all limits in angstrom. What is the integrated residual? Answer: -13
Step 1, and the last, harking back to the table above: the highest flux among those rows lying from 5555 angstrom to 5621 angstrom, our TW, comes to 24.5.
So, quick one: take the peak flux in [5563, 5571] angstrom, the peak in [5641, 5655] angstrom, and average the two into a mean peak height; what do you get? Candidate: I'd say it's 23.5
